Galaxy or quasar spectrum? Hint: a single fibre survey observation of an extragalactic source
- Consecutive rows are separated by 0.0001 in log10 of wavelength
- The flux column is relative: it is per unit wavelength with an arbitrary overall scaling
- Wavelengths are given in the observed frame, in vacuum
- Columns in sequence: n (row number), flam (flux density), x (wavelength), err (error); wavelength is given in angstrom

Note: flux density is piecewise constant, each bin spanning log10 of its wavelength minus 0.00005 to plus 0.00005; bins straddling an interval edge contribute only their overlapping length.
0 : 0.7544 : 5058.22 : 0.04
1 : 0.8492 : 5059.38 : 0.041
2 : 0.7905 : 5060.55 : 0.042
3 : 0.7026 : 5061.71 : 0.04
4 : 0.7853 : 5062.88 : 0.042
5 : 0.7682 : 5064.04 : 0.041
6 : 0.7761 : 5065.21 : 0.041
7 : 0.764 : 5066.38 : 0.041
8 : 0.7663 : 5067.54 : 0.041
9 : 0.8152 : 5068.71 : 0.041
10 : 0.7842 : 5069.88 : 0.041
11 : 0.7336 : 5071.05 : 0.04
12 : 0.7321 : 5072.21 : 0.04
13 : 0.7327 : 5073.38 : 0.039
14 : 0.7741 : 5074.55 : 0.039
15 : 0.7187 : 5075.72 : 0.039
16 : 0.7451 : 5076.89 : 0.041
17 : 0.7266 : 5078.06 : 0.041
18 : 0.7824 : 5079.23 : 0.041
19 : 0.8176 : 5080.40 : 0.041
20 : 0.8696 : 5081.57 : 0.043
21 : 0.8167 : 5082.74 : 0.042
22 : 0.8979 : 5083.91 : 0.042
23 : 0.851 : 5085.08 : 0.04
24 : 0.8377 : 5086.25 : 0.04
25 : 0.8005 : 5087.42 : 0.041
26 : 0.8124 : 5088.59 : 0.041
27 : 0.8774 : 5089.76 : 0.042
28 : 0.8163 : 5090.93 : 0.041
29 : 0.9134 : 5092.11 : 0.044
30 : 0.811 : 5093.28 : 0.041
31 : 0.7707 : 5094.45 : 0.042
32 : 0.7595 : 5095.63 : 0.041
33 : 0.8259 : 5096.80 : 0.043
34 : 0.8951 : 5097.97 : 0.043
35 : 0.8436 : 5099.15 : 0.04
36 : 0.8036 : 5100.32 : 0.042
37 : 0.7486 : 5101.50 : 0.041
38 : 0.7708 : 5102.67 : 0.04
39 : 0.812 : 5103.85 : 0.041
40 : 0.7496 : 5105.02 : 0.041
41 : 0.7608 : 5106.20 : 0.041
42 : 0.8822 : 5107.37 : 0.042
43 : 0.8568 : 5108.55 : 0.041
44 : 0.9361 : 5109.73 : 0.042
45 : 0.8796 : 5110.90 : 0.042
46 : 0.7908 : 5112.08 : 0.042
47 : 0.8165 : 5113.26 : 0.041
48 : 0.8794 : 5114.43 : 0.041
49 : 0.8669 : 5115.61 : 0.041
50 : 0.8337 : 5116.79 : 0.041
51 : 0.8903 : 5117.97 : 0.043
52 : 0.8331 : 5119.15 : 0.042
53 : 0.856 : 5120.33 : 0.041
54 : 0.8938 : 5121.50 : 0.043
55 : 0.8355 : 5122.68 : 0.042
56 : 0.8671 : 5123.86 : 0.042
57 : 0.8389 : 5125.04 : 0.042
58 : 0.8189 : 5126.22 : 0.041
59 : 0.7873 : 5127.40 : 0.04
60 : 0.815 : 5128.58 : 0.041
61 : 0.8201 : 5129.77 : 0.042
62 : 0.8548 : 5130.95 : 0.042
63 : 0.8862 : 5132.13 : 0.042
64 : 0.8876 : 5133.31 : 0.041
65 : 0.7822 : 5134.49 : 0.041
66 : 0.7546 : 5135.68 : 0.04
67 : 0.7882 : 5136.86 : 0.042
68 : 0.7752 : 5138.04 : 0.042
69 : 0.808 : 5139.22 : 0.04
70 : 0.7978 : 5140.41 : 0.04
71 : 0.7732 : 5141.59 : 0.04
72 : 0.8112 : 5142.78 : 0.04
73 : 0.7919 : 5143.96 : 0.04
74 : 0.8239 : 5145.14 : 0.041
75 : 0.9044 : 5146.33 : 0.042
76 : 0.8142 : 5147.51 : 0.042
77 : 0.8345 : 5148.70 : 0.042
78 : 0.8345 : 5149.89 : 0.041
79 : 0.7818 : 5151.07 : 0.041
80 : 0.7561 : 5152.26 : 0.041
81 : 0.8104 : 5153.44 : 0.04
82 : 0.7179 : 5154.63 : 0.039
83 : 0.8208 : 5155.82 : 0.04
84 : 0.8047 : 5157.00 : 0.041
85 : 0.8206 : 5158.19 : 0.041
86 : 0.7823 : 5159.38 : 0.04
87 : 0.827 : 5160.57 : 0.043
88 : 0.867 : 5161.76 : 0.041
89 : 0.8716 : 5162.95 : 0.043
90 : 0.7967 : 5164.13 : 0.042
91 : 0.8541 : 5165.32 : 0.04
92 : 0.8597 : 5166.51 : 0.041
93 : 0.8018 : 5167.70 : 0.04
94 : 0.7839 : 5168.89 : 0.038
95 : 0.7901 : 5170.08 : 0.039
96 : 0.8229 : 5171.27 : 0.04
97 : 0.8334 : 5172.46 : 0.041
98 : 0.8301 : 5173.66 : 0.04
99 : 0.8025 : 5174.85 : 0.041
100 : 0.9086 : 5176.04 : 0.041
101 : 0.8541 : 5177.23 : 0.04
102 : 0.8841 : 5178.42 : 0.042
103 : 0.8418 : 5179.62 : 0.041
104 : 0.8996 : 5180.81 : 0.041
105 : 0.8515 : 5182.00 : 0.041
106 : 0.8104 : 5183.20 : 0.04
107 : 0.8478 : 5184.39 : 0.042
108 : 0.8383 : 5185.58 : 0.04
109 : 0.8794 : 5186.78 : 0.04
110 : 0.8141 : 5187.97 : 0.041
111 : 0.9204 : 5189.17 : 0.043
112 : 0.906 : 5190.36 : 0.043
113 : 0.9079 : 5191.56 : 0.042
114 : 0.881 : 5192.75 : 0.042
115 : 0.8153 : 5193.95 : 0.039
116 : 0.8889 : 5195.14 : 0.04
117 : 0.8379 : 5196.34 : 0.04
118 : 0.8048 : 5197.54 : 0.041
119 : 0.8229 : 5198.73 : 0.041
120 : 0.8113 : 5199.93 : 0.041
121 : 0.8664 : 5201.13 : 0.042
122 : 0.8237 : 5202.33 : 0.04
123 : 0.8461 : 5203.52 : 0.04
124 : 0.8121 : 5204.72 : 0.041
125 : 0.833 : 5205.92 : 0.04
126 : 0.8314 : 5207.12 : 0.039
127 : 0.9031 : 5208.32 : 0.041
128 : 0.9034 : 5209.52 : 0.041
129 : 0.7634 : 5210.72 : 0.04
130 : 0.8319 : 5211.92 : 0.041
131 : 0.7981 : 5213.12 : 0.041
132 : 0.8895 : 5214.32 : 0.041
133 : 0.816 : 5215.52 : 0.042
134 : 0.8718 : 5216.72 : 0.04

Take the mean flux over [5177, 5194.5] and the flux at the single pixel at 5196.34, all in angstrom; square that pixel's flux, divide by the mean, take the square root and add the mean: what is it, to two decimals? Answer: 1.77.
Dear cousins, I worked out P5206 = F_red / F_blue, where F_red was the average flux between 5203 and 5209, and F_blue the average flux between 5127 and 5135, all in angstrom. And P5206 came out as 1.01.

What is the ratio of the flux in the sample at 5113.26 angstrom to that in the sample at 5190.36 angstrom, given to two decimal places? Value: 0.90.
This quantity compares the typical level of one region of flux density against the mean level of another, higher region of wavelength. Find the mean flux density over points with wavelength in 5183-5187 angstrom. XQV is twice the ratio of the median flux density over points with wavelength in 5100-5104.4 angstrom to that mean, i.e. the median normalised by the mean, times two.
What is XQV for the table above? 1.865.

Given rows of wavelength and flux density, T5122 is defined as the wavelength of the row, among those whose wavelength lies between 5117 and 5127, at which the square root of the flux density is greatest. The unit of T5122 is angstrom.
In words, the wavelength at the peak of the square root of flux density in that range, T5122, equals 5121.50 angstrom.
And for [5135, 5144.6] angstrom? 5142.78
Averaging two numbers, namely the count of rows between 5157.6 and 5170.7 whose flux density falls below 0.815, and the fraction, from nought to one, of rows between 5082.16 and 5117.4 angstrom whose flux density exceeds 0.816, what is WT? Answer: 2.80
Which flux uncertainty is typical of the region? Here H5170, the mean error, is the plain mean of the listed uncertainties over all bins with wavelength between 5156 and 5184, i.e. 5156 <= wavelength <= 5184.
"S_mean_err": 0.0407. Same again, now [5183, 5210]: 0.0408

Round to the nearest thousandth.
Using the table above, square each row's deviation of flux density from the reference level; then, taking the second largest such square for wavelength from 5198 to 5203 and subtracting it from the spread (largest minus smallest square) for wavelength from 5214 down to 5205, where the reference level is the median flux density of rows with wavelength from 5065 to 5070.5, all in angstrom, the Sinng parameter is 0.014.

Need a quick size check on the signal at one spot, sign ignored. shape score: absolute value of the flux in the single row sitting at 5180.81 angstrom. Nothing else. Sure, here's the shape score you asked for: 0.90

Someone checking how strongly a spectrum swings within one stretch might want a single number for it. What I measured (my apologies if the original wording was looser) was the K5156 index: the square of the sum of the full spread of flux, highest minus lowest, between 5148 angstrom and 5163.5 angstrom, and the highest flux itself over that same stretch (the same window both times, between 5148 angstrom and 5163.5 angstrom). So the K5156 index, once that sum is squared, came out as 1.05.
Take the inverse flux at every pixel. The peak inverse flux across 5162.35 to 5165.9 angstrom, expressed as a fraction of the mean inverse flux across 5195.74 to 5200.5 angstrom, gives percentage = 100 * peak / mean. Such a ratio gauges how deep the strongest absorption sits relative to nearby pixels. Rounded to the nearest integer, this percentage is 103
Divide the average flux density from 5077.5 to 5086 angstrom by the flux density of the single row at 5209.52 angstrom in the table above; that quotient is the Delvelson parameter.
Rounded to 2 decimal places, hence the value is 0.91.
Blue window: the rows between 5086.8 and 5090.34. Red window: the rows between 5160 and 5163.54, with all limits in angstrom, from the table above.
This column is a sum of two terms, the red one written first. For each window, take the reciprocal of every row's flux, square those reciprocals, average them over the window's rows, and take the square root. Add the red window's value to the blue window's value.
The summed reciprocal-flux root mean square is 2.38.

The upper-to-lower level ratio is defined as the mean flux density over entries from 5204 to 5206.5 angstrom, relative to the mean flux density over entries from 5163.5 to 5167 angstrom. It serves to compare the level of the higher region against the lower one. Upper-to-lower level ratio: 0.98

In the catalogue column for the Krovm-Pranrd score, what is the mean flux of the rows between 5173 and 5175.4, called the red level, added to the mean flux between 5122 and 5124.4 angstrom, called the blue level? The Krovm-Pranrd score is 1.67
